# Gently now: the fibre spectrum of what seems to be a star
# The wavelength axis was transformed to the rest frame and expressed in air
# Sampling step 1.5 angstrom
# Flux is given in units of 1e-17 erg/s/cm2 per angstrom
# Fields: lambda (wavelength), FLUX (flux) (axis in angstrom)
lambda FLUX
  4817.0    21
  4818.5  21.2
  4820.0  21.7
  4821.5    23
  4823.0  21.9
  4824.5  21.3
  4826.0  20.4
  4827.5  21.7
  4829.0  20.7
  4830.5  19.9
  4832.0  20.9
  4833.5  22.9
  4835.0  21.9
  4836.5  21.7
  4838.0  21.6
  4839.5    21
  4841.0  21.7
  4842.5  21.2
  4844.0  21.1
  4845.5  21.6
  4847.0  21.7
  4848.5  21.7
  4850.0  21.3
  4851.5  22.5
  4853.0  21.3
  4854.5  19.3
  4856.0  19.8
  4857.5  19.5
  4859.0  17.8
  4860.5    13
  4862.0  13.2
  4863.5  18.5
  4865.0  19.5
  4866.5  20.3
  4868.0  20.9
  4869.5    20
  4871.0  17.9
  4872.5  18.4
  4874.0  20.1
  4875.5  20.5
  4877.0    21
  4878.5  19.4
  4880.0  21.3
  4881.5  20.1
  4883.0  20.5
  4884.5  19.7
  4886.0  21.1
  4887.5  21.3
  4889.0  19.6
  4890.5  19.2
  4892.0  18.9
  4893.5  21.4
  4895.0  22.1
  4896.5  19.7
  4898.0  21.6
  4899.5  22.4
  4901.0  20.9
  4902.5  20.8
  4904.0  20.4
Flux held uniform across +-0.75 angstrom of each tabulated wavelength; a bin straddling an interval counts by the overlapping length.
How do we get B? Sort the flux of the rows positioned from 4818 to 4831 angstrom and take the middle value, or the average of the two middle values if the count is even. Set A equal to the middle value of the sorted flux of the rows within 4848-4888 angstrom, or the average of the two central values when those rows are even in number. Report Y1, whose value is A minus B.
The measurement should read -1.2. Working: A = 20.1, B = 21.3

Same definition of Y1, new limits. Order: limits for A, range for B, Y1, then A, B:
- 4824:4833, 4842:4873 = 0.8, 20.8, 20.0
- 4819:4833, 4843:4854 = -0.3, 21.3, 21.6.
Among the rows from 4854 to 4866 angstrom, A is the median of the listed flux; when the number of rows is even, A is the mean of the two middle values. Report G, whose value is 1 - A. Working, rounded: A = 18.9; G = -17.9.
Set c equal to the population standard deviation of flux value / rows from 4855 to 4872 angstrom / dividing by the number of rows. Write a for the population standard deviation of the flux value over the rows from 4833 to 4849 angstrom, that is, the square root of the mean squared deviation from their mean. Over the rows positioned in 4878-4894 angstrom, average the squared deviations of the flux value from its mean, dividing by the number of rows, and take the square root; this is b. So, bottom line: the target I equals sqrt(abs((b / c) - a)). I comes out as 0.37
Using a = 0.5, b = 0.89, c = 2.58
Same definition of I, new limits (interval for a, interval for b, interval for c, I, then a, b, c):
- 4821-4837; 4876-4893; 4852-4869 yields 0.78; 0.9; 0.85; 2.70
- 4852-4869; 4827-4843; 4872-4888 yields 1.35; 2.7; 0.74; 0.86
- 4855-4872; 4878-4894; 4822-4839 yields 1.21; 2.6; 0.89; 0.79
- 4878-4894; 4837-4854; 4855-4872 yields 0.86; 0.9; 0.40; 2.58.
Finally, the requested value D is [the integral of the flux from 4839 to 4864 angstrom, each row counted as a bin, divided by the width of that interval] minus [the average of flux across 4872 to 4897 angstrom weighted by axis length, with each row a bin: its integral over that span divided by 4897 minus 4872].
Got -0.5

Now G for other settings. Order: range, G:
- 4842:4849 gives -20.6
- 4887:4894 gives -18.6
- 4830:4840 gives -20.6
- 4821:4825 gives -20.9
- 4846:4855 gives -20.5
